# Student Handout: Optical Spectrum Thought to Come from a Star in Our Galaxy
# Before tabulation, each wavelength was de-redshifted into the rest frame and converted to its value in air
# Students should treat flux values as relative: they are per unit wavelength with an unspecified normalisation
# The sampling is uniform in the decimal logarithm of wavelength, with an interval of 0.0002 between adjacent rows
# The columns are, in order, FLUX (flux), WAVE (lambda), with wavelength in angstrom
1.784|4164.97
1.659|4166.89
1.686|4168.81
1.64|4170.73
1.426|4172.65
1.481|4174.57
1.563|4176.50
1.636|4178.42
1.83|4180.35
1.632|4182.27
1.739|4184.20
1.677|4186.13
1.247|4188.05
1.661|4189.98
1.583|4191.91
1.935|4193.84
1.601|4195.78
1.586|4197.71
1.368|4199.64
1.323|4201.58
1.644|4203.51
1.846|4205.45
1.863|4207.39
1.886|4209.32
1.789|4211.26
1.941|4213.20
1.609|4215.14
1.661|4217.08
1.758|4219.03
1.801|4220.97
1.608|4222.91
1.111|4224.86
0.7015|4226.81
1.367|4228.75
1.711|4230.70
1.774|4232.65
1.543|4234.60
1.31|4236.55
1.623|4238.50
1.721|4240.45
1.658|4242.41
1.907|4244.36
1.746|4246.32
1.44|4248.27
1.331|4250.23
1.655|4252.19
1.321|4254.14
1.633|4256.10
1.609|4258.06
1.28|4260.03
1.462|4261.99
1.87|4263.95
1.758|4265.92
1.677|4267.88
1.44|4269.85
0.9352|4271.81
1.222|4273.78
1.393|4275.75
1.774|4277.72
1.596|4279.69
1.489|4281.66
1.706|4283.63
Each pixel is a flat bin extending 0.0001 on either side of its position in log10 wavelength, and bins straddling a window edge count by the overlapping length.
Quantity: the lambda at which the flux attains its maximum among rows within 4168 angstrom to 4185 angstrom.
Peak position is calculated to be 4180.35 angstrom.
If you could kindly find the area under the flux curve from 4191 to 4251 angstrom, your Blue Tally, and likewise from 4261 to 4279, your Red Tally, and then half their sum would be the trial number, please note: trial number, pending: 62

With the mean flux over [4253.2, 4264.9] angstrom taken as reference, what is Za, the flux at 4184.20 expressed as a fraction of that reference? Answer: 1.14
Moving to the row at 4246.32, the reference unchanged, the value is 1.14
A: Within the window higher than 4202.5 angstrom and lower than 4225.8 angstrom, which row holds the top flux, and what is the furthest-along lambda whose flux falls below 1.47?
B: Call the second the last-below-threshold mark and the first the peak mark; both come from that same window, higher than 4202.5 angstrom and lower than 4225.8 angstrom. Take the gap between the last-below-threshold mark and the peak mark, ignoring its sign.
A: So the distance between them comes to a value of 11.7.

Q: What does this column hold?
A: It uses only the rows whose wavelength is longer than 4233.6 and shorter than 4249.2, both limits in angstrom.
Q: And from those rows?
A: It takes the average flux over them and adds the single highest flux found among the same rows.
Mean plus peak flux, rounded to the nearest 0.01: 3.53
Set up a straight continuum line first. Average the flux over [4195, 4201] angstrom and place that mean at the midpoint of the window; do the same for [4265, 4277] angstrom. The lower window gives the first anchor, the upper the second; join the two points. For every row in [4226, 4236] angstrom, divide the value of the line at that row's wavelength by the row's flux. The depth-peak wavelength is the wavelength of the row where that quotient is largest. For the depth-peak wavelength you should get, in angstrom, 4226.81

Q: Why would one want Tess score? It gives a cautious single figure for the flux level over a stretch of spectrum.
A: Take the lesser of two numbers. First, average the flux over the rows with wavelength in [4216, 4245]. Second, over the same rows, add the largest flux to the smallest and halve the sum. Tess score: 1.30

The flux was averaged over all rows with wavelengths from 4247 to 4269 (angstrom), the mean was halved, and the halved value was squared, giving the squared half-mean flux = 0.60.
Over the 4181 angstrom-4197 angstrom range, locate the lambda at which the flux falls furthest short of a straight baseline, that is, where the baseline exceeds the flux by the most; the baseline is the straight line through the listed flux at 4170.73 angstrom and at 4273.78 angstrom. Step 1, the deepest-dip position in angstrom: 4188.05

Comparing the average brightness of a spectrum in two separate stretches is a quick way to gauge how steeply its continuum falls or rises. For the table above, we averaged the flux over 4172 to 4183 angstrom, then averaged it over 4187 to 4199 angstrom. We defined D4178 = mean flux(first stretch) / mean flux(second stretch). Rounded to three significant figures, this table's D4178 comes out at 1.00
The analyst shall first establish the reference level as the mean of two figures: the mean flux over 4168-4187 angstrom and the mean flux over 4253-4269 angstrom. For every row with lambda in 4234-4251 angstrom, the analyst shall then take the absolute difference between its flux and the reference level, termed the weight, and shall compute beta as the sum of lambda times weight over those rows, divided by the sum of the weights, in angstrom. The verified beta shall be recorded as 4243.6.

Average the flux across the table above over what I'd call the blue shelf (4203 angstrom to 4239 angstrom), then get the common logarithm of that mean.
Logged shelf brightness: 0.206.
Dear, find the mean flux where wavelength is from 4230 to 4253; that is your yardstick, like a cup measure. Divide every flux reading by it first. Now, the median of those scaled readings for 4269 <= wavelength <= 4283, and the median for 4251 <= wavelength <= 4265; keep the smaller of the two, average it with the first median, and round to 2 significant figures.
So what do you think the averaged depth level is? 0.89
